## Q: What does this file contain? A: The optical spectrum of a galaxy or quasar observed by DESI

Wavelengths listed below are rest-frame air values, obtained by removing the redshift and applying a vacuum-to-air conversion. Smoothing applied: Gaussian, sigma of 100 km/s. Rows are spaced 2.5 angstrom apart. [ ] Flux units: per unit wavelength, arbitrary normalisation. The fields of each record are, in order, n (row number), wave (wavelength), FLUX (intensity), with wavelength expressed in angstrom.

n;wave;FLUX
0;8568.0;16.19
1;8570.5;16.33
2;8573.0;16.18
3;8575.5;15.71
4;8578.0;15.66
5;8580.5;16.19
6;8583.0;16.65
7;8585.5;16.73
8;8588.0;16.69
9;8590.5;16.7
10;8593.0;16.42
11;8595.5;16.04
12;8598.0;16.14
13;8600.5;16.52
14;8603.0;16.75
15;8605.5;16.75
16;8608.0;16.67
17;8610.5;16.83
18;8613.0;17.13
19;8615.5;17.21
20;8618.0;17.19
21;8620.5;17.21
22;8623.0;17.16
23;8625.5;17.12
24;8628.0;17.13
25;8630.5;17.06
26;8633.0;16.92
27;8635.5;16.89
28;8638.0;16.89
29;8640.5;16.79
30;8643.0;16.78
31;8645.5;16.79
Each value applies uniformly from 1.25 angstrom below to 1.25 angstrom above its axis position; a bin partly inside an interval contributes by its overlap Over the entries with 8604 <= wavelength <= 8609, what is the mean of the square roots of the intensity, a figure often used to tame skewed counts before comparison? 4.09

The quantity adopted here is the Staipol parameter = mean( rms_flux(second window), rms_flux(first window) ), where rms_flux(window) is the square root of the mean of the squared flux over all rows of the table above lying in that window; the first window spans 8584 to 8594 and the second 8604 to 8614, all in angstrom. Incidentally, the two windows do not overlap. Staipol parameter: 16.7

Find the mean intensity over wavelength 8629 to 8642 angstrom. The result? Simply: 16.9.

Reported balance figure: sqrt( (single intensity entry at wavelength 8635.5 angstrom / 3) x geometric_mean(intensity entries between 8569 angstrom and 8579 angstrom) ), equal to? 9.48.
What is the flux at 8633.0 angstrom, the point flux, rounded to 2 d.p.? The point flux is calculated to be 16.92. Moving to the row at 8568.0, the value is 16.19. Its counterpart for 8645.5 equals 16.79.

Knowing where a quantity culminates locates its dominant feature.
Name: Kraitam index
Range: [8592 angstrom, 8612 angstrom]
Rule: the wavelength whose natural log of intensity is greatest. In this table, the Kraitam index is 8610.5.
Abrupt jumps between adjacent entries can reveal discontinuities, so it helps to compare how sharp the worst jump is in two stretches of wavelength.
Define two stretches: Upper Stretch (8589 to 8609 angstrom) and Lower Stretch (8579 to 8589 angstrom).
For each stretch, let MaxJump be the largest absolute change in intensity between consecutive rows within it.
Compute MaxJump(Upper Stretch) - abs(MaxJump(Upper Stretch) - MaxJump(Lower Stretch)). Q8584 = 0.30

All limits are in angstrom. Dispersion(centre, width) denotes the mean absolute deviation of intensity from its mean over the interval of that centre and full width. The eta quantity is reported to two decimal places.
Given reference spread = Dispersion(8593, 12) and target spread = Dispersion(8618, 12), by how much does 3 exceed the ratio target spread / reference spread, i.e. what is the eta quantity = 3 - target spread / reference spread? 2.89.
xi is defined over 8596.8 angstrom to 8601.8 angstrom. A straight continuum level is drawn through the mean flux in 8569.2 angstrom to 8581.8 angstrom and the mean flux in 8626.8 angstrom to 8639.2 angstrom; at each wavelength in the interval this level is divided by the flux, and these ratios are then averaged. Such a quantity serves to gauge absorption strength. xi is 1.005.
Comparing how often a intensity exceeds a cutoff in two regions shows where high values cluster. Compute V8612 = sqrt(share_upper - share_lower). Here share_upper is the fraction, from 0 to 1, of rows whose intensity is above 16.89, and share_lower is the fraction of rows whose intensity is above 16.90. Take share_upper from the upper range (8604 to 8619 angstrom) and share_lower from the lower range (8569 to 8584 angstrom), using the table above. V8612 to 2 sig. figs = 0.71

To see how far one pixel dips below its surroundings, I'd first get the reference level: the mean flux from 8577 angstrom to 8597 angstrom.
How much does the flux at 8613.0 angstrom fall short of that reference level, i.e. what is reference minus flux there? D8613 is -0.7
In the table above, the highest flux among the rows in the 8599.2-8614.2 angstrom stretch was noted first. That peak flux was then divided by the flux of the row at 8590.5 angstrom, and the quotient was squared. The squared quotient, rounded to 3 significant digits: 1.05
